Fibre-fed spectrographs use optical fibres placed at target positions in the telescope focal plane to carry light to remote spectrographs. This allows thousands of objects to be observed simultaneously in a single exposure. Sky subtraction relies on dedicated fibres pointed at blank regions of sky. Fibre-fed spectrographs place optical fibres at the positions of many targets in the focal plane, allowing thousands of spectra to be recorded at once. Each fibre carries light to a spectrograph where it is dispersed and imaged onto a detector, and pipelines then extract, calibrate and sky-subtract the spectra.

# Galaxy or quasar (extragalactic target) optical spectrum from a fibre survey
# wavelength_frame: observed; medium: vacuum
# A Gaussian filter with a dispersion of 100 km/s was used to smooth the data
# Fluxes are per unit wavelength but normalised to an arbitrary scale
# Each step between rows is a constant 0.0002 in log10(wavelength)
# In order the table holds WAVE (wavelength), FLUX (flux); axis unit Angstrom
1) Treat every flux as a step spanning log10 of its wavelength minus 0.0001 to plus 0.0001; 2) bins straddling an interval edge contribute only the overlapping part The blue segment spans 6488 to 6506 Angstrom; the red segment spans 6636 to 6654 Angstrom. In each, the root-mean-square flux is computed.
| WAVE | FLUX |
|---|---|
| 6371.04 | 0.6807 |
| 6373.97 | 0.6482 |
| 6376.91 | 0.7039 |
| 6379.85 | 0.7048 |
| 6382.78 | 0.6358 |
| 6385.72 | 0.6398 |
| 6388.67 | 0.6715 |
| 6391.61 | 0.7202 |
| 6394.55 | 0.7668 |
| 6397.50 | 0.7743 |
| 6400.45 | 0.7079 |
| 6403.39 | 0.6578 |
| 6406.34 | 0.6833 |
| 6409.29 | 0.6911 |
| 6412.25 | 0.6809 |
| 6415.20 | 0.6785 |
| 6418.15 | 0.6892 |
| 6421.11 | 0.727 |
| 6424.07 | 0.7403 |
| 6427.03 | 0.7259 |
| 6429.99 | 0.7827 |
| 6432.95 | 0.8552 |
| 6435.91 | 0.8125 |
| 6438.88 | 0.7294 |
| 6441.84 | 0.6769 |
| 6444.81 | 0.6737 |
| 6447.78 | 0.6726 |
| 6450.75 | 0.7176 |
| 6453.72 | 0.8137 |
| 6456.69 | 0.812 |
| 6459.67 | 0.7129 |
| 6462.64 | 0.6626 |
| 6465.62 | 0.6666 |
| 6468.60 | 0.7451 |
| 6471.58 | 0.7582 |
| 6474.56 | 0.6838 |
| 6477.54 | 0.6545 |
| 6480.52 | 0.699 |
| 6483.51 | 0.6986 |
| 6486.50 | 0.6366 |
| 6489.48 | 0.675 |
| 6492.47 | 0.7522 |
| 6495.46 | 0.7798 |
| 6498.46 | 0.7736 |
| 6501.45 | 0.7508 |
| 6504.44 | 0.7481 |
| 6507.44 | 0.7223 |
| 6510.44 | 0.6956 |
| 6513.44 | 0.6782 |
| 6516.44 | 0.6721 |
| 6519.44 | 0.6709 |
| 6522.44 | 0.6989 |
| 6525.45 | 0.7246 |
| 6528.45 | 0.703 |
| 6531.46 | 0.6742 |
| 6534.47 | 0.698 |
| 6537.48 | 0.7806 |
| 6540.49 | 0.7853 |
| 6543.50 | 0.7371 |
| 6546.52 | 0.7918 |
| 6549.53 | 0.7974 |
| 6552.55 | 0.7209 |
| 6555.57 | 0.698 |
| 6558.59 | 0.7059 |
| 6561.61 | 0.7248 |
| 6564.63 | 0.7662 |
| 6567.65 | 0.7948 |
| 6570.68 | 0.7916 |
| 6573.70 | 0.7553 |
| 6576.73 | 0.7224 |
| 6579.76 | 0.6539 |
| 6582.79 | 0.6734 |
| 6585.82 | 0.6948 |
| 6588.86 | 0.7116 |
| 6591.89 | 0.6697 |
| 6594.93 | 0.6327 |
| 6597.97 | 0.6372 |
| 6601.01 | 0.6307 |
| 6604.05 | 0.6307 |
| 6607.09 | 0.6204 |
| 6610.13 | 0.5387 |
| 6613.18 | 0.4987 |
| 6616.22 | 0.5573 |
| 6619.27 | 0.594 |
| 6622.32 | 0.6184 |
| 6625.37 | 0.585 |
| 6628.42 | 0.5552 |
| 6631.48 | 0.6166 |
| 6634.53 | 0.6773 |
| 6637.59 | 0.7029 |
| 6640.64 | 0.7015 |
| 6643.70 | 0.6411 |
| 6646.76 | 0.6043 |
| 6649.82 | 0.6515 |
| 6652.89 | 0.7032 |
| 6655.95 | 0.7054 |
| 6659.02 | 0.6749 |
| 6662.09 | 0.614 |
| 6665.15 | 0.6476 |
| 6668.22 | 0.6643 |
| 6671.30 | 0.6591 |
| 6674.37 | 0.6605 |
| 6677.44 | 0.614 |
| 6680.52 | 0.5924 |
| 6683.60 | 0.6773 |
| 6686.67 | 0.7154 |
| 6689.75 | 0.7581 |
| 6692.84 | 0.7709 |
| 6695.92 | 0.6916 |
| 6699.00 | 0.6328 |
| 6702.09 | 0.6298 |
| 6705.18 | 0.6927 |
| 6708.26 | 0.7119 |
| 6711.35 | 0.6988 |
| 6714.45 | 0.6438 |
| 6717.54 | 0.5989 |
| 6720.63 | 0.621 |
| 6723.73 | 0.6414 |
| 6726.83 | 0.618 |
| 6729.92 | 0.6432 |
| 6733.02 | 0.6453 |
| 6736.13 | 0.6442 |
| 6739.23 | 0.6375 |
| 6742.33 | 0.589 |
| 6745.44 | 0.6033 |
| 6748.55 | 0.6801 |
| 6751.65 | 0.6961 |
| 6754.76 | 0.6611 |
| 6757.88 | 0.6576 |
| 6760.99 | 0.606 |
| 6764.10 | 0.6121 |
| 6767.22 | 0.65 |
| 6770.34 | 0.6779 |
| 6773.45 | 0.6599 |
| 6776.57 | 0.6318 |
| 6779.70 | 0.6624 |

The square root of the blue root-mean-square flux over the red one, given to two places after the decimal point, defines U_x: 1.06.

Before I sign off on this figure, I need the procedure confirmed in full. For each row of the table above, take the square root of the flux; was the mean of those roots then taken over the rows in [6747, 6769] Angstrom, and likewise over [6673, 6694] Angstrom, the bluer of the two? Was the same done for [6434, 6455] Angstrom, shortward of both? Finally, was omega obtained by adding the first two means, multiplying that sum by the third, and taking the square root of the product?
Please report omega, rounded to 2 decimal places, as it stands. 1.18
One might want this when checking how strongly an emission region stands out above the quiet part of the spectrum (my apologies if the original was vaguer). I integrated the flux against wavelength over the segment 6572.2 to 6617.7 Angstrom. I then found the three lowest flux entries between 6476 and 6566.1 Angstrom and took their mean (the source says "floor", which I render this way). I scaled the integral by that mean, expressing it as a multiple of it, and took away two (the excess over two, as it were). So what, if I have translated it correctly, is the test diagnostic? 43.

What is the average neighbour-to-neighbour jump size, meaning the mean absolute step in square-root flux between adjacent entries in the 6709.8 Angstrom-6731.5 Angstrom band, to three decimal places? 0.020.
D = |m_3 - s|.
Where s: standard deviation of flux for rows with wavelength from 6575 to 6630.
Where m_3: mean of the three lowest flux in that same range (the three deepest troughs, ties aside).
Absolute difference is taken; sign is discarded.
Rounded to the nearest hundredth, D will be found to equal 0.47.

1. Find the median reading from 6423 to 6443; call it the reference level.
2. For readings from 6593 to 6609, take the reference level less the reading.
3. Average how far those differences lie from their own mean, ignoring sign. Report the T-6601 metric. 0.004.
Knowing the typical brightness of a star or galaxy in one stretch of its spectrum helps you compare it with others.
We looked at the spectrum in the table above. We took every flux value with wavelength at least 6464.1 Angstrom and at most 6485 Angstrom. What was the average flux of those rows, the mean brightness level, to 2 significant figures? 0.70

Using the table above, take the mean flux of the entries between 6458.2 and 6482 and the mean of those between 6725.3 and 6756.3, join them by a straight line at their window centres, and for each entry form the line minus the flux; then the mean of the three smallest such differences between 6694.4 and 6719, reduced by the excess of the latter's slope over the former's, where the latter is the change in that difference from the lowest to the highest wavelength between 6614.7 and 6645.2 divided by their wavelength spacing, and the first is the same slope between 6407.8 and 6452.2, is -0.050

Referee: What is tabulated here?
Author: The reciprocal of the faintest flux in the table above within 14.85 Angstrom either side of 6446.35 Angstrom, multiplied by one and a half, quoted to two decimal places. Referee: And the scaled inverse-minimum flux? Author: 2.23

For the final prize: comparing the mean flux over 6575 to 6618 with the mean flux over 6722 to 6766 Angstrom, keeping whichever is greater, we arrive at 0.64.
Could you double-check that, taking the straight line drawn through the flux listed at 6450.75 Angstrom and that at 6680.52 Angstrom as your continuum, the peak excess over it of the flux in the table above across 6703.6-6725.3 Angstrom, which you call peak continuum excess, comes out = 0.13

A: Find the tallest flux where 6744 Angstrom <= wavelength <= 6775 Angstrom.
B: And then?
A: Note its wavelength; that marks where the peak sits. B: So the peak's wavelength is 6751.65 Angstrom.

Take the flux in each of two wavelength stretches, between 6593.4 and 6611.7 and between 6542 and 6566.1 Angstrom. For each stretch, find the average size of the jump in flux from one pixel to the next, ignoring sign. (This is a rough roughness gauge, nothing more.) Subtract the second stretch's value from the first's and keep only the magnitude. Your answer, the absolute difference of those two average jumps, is 0.012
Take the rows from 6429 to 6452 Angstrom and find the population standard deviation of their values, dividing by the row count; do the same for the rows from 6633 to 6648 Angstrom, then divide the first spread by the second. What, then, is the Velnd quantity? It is 1.7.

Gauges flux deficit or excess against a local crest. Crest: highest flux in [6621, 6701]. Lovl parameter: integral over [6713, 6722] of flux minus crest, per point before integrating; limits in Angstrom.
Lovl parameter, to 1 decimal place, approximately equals -1.4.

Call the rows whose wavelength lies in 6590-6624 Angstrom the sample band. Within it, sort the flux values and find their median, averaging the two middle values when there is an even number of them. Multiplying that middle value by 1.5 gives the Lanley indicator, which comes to 0.93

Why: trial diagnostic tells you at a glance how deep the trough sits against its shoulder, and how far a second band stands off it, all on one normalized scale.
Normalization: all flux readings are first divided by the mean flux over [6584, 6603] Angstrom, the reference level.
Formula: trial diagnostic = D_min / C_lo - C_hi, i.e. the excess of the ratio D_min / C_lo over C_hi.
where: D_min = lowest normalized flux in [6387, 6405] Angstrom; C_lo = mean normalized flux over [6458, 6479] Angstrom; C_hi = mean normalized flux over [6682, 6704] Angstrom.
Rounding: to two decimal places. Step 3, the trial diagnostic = -0.11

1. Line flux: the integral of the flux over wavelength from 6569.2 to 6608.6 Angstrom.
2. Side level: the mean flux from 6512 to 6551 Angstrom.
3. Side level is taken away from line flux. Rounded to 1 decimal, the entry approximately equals 26.0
